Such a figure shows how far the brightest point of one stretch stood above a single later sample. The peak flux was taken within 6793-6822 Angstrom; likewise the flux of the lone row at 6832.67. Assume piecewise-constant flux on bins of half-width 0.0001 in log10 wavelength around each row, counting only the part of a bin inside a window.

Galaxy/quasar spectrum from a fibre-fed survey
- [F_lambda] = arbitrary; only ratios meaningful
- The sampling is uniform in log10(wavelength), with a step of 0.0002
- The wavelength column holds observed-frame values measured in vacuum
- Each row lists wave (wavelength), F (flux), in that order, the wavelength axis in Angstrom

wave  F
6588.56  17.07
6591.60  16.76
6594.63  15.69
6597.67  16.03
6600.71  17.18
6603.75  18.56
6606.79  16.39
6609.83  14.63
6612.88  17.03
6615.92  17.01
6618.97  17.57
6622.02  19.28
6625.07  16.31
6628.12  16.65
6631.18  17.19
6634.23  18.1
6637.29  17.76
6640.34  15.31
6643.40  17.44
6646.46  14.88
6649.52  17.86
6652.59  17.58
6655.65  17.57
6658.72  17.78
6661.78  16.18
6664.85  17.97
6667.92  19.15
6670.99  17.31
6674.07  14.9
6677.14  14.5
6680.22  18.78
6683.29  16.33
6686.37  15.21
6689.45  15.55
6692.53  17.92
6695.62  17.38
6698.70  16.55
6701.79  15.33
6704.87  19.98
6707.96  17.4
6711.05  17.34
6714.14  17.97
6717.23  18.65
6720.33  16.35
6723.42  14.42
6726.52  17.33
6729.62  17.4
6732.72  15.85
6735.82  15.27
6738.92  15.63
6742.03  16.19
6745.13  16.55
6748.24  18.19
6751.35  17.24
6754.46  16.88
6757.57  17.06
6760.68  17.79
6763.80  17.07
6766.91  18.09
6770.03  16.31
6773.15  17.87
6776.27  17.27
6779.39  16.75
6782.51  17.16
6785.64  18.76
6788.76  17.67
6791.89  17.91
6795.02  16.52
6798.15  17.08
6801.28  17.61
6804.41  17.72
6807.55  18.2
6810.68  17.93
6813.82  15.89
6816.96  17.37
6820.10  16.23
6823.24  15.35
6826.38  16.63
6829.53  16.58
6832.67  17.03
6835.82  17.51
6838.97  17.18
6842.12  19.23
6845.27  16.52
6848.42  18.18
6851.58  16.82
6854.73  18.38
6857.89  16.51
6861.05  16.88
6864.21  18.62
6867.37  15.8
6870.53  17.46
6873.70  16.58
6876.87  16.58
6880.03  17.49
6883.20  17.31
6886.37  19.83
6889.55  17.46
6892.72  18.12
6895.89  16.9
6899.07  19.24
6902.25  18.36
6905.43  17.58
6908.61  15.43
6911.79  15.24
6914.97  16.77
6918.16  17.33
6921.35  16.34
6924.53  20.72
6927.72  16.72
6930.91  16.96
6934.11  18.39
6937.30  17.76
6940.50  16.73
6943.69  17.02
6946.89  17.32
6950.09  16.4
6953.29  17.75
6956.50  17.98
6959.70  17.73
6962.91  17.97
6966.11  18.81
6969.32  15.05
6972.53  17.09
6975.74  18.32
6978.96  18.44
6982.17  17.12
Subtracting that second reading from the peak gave 1.2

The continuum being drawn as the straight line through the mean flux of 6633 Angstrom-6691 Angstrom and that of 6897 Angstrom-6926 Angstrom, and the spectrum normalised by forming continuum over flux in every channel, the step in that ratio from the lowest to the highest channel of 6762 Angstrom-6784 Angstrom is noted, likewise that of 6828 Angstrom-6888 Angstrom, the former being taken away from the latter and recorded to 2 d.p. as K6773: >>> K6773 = -0.16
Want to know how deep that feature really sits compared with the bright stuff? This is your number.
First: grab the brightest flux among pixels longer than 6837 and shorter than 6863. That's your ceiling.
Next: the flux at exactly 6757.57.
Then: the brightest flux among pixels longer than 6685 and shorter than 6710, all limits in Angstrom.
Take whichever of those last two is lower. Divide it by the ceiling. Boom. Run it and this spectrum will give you 0.89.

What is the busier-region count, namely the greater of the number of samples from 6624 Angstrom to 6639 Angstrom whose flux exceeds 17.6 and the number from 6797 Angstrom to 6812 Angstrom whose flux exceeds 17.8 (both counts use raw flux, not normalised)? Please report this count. 2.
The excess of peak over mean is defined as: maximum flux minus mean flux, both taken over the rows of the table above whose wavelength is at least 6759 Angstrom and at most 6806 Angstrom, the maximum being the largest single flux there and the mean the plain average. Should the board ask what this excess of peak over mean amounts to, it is 1.32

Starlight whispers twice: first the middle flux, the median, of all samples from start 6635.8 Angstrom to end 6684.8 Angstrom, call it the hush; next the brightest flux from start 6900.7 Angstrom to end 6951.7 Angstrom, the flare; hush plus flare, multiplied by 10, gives 382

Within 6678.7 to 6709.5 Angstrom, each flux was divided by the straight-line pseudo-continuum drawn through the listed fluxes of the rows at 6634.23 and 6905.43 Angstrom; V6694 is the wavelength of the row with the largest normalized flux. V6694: 6704.87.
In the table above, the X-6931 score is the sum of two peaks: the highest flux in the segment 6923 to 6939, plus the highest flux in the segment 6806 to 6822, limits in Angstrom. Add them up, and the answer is 38.9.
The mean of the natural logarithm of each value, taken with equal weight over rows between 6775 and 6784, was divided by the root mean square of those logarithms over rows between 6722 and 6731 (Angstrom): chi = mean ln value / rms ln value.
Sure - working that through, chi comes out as 1.02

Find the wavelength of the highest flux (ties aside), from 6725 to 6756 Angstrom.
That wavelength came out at 6748.24 Angstrom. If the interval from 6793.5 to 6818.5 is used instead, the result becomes 6807.55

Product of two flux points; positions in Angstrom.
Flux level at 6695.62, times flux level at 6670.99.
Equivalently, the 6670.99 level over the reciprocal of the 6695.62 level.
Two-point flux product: 301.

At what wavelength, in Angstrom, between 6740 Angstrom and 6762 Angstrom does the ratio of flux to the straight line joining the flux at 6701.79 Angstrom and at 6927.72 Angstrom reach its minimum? 6742.03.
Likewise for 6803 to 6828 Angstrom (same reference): 6823.24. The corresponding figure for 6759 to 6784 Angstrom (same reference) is 6770.03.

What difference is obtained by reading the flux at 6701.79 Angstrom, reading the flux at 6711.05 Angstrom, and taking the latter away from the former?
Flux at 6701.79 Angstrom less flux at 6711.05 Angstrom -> -2.0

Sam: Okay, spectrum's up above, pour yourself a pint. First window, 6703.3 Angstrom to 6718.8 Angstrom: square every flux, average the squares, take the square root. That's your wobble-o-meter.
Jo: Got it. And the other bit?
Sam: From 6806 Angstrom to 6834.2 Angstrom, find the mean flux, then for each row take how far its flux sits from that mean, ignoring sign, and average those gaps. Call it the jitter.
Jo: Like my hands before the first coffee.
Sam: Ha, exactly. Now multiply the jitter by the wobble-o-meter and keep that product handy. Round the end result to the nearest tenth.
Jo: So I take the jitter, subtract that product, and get -12.8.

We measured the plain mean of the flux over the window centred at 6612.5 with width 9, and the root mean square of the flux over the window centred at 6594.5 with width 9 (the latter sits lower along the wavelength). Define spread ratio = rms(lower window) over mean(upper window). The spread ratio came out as 1.00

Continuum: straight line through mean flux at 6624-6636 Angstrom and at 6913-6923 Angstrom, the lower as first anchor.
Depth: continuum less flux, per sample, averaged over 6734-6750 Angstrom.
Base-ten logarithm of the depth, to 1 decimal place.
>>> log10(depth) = -0.2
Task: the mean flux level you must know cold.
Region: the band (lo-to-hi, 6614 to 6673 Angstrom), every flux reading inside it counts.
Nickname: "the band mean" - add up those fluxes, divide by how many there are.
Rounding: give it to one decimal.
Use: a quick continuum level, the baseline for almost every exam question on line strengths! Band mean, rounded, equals 17.3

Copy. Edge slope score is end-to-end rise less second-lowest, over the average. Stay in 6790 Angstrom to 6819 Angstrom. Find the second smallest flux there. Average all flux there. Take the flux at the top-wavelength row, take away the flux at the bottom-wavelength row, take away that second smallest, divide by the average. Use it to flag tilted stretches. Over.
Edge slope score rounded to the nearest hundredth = -0.98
